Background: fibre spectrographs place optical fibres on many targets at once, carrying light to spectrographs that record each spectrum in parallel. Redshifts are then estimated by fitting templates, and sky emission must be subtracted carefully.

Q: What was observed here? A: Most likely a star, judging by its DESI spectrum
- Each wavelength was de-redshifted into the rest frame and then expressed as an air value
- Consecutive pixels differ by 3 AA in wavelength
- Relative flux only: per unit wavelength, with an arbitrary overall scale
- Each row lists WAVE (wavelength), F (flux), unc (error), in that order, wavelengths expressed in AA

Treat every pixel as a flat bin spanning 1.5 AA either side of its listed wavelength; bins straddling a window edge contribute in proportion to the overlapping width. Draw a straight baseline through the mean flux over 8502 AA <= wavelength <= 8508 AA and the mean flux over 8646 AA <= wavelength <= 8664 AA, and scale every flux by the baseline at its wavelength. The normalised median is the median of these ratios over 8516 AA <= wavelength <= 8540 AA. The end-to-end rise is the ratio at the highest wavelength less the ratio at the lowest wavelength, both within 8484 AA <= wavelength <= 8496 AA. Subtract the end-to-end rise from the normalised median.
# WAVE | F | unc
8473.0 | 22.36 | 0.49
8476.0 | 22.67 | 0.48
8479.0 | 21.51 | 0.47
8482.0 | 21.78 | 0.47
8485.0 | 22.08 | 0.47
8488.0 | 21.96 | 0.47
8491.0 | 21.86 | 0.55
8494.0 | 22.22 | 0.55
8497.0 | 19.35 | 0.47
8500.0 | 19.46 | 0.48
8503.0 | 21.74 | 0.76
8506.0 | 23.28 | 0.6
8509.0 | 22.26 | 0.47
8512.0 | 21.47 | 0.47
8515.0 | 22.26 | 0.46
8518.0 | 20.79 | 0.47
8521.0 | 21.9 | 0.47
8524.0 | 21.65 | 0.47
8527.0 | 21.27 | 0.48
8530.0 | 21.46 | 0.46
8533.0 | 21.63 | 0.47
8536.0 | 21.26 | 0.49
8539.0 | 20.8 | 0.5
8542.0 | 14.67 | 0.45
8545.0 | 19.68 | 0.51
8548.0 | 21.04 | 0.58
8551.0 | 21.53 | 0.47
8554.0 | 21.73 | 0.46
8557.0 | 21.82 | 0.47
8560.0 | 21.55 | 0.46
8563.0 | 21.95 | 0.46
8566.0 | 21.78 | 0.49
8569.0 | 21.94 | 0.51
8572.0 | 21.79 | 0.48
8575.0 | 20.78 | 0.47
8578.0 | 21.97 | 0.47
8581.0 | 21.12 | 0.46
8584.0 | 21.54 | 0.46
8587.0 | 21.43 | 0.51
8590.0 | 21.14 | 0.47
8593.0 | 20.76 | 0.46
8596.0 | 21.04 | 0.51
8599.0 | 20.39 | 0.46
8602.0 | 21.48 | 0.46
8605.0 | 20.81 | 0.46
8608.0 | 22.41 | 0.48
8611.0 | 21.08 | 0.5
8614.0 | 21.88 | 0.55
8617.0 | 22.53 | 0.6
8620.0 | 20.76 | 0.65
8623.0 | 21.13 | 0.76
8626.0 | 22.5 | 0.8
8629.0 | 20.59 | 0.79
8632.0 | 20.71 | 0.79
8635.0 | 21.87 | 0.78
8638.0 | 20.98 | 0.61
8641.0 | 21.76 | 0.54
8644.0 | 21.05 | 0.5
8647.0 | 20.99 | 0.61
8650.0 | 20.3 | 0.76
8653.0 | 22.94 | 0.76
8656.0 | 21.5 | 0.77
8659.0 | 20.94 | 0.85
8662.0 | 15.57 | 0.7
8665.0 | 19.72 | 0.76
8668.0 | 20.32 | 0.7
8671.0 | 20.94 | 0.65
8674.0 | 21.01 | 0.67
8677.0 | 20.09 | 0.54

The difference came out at 0.95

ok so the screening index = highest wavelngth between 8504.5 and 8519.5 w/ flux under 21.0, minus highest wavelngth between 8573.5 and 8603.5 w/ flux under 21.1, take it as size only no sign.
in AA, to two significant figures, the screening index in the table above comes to 81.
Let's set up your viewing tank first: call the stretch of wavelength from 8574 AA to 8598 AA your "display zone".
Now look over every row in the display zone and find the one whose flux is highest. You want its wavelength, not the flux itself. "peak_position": 8578.0 AA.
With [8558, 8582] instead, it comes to 8578.0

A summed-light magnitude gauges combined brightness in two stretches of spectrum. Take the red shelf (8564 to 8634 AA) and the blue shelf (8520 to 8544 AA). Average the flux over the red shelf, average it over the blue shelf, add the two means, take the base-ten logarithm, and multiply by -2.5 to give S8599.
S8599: -4.06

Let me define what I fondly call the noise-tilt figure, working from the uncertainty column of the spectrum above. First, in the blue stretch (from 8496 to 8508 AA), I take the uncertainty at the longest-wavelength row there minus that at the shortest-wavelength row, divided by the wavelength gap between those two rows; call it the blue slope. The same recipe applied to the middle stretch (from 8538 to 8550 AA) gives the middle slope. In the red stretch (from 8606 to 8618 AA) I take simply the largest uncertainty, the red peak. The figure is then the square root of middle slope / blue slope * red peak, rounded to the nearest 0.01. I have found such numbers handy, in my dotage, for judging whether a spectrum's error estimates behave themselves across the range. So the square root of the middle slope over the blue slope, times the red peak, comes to 0.61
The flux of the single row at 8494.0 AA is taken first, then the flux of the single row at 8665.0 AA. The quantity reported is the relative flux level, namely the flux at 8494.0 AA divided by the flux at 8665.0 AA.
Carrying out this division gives 1.13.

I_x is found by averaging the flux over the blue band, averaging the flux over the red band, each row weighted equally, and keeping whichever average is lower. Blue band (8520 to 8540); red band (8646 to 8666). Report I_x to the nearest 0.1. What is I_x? 20.3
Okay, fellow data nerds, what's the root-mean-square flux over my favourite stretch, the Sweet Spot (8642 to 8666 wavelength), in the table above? 20.5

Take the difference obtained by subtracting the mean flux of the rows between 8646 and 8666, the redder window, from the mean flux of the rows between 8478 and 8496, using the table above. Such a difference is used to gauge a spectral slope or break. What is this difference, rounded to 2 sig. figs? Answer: 1.6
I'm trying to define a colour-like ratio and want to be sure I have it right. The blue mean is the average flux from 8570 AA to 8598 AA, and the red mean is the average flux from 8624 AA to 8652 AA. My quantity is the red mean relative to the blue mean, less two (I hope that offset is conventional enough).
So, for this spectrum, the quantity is -1.00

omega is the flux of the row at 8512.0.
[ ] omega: 21.47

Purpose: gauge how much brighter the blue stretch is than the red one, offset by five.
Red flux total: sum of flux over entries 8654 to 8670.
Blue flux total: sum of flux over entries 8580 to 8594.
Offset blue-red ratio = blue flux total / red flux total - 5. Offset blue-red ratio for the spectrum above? -3.92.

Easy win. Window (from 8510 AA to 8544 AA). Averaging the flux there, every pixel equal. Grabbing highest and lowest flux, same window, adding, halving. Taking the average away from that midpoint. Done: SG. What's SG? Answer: -2.4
